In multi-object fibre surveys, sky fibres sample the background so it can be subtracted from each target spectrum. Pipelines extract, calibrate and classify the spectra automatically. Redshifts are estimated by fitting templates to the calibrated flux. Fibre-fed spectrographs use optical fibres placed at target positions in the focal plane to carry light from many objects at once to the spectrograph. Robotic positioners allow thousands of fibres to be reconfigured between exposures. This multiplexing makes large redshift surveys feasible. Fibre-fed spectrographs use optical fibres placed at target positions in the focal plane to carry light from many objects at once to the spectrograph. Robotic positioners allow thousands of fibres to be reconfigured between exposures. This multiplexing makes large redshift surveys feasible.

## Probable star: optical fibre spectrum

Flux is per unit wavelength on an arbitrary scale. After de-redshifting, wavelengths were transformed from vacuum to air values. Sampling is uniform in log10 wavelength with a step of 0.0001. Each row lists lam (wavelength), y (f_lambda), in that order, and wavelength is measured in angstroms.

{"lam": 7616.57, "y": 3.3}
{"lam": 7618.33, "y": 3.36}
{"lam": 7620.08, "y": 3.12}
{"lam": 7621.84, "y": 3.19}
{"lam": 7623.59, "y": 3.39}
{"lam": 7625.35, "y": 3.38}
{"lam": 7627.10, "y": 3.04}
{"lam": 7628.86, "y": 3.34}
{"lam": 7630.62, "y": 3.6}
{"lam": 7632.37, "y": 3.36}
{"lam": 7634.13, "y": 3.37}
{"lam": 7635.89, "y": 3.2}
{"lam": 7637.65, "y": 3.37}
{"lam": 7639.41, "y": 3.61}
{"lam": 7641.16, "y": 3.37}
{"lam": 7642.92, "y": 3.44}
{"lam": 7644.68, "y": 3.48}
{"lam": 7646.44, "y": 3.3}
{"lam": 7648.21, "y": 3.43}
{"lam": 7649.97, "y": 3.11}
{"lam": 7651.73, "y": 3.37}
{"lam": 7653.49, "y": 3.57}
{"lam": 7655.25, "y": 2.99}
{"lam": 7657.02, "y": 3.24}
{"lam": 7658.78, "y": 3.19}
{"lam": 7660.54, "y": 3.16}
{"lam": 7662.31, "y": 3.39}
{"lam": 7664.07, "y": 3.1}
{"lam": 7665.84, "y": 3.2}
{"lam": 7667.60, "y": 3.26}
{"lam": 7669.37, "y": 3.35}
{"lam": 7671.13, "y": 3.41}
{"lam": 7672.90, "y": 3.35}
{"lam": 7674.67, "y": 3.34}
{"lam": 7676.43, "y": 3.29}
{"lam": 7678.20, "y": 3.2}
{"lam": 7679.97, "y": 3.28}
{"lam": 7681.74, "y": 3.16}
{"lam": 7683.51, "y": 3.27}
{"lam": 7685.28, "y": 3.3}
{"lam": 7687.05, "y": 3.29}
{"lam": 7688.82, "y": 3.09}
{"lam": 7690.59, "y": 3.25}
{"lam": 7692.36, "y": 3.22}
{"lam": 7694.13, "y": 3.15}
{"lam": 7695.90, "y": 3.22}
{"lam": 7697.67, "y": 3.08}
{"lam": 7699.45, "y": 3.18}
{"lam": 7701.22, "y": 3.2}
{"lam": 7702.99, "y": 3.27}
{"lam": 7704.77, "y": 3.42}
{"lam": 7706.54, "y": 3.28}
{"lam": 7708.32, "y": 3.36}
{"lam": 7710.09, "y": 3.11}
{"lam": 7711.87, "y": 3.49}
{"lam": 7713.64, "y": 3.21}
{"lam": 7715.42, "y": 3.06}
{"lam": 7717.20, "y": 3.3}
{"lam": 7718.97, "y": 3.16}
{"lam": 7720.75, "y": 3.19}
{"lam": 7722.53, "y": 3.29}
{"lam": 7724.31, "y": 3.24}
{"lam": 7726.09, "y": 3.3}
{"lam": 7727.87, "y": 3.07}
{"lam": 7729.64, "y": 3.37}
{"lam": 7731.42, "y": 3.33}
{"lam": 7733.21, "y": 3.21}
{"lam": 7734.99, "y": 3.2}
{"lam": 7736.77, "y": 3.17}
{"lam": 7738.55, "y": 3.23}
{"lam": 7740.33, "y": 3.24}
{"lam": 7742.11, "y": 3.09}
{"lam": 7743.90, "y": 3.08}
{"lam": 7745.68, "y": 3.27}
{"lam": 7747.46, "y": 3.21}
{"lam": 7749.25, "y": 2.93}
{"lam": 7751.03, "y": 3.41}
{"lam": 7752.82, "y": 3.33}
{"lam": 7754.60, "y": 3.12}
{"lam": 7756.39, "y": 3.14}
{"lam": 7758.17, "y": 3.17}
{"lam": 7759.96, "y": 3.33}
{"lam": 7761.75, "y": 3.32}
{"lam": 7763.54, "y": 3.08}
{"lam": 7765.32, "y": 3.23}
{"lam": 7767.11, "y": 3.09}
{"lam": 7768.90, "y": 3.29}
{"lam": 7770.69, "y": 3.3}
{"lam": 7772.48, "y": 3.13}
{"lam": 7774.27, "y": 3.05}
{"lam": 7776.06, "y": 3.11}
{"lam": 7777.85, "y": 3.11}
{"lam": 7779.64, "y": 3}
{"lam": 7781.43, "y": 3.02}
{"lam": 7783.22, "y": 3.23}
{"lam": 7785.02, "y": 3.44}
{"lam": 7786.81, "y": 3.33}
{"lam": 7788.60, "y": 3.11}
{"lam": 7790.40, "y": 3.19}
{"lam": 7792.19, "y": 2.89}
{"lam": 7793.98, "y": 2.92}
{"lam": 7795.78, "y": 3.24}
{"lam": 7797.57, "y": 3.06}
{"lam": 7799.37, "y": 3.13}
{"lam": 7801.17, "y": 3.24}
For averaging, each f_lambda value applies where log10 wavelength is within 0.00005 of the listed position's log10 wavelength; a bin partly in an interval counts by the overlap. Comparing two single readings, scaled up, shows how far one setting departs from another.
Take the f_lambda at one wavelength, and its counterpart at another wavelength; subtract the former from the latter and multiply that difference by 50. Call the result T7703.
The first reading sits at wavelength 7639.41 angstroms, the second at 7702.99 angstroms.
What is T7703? -17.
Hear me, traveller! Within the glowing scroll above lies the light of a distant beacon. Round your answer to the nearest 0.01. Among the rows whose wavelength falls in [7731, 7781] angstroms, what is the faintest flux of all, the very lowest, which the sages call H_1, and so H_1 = 2.93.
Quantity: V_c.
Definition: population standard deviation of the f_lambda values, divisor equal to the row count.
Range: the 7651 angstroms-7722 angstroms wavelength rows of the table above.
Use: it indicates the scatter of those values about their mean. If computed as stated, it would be 0.12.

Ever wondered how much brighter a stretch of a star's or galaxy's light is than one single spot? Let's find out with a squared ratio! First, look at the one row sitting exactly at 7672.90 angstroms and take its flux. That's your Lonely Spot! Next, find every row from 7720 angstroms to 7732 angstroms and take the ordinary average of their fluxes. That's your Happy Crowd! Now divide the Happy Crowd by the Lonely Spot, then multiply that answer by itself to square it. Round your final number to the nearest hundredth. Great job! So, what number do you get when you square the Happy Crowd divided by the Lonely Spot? 0.94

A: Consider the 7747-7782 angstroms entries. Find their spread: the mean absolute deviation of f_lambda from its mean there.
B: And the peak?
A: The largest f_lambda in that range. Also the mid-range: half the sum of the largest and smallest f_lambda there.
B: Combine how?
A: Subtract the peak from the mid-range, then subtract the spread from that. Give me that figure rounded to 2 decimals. -0.35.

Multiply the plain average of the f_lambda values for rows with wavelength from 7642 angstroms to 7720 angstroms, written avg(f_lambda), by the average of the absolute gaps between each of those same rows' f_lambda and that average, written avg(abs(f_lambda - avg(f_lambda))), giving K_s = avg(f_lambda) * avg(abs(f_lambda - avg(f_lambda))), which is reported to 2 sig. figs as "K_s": 0.33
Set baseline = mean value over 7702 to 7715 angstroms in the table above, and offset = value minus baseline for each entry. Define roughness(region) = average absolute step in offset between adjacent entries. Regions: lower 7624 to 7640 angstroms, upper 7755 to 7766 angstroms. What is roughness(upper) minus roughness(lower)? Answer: -0.10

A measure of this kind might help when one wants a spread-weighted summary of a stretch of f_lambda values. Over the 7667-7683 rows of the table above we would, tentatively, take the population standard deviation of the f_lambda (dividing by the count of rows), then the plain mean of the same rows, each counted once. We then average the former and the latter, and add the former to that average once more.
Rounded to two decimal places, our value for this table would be 1.76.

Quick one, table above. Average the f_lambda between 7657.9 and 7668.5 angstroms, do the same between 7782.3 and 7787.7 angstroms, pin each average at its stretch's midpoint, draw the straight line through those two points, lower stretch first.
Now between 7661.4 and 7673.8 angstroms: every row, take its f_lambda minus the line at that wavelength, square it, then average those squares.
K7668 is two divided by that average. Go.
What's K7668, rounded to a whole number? 125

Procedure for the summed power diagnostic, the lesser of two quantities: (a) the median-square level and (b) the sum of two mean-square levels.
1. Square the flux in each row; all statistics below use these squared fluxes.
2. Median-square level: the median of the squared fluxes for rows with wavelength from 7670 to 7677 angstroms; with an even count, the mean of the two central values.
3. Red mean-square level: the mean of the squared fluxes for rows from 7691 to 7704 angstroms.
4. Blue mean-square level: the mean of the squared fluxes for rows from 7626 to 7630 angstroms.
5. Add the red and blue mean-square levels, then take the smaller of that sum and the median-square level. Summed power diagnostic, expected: 11.2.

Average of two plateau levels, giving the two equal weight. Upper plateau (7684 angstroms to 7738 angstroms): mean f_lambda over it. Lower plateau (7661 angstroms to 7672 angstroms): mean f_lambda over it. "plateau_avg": 3.26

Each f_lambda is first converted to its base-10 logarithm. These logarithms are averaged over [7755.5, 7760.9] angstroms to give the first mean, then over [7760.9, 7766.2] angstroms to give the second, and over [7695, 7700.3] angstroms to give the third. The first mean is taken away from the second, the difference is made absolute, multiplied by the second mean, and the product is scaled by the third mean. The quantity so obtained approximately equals 0.0001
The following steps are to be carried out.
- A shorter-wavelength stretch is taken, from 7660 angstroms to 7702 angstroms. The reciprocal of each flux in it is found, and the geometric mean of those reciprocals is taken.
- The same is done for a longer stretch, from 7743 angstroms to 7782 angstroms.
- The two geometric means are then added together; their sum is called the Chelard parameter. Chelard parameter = 0.625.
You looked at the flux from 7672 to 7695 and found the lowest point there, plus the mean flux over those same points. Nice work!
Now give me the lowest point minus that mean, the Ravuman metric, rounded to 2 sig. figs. -0.16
